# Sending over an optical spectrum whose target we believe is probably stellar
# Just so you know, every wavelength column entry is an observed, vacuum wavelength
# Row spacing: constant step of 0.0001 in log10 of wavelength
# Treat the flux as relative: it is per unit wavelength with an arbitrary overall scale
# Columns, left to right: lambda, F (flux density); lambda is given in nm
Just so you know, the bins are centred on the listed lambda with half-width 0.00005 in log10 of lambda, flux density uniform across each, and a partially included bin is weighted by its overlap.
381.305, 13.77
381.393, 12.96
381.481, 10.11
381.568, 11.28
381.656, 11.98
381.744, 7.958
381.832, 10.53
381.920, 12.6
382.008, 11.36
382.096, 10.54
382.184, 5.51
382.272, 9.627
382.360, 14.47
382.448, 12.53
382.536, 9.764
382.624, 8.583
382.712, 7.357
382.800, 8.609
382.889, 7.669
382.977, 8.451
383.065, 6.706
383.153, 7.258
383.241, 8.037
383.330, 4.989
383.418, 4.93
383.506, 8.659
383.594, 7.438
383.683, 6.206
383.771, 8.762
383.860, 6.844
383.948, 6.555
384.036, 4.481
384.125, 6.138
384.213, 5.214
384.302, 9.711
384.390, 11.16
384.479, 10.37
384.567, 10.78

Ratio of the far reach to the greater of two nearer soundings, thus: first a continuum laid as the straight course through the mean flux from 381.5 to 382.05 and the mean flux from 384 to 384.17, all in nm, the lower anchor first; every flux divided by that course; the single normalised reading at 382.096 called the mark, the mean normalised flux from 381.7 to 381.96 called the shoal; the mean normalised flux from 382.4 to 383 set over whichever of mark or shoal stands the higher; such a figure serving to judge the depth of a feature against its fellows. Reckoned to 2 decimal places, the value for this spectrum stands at 1.00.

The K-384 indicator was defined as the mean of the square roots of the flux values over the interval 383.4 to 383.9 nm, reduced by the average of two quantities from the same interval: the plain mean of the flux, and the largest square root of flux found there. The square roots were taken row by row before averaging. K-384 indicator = -2.4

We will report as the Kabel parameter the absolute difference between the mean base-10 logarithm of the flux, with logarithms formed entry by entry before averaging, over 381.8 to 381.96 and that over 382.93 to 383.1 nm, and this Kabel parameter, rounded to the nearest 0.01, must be 0.18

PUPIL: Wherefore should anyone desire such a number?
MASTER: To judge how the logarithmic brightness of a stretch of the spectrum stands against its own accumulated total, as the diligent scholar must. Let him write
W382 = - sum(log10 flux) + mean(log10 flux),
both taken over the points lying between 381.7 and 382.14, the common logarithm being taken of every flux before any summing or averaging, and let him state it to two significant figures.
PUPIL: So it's -4.1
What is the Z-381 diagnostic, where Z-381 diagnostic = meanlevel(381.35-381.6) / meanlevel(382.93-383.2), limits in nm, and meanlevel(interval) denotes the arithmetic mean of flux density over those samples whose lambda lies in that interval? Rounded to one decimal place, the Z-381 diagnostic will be 1.5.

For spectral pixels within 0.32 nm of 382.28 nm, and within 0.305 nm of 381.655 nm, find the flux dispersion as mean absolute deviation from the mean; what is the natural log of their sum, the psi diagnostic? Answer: 1.2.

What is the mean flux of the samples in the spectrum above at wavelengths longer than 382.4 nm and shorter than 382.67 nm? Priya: 10.3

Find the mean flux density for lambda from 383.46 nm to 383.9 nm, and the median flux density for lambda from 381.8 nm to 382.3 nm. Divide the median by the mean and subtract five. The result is -3.6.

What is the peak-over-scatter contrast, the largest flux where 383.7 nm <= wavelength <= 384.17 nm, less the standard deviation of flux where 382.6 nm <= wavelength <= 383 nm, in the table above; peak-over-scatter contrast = 8.2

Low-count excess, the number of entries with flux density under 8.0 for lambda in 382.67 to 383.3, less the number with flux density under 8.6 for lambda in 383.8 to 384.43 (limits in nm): -1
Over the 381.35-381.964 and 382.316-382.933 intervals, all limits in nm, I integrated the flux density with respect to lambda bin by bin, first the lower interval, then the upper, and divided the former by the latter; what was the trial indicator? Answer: 1.12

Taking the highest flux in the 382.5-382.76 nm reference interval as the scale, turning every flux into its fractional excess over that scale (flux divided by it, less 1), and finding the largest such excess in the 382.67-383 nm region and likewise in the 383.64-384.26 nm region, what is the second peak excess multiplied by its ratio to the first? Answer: -0.09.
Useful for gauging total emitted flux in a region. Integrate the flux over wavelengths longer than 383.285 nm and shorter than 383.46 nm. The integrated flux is 0.9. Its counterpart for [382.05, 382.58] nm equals 5.5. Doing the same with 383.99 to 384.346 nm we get 2.3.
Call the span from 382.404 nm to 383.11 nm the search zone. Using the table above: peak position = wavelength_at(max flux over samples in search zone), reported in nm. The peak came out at 382.448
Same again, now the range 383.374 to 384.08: 383.771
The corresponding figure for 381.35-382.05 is 381.393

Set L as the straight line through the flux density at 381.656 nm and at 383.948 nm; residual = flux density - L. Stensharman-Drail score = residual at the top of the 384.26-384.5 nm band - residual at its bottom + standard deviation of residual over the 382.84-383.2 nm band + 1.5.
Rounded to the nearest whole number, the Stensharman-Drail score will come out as 3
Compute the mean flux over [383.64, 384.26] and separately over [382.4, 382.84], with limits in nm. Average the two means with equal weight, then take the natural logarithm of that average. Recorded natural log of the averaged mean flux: 2.06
